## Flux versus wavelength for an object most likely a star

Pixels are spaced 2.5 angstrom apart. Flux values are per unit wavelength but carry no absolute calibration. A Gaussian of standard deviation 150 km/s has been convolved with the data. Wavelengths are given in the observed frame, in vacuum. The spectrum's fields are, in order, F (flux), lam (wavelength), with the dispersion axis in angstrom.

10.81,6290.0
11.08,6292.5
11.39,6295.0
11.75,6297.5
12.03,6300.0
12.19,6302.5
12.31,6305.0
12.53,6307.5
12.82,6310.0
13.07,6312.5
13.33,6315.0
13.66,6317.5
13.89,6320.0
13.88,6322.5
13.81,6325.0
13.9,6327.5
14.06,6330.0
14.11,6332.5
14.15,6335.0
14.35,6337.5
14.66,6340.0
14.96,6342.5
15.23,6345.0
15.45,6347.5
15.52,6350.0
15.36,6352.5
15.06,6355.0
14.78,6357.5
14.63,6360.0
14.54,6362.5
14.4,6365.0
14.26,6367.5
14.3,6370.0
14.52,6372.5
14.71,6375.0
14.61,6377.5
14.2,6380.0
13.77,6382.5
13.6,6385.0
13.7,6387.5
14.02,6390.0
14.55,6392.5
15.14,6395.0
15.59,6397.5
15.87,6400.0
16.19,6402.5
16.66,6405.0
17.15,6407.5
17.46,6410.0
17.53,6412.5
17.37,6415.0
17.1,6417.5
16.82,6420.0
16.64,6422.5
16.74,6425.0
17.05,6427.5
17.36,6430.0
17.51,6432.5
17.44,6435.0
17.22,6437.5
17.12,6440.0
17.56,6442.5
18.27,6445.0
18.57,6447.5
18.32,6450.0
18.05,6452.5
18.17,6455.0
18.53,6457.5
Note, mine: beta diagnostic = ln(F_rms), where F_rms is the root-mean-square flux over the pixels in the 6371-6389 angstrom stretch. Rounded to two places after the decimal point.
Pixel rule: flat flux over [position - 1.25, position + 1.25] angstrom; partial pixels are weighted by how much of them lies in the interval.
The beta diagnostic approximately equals 2.65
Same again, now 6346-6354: 2.74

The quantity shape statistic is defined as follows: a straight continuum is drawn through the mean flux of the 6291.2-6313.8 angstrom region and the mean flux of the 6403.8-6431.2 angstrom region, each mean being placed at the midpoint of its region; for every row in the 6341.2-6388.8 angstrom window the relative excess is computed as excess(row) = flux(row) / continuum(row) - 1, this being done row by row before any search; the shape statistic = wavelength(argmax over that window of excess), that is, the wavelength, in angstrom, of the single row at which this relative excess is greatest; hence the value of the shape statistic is 6347.5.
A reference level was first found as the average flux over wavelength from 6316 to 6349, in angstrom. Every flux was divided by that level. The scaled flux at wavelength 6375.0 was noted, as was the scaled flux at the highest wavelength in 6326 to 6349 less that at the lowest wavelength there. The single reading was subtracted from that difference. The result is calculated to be -0.92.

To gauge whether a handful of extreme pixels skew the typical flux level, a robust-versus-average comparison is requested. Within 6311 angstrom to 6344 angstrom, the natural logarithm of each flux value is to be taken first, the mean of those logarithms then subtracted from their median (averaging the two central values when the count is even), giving -0.0056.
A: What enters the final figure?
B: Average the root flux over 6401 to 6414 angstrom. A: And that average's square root 2.03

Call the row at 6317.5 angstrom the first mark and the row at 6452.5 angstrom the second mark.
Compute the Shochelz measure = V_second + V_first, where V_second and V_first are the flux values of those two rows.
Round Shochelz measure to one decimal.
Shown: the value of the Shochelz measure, 31.7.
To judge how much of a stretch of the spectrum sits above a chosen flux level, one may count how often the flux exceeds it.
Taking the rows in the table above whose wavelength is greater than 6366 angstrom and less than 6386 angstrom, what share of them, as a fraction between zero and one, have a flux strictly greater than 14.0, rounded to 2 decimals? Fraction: 0.75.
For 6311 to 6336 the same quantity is 0.30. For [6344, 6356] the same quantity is 1.00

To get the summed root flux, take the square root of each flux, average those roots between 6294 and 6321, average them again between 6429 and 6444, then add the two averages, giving 7.72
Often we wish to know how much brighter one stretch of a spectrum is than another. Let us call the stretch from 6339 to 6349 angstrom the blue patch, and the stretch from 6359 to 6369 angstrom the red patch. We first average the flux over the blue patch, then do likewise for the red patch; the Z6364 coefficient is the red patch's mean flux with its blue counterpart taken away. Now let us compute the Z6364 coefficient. -0.6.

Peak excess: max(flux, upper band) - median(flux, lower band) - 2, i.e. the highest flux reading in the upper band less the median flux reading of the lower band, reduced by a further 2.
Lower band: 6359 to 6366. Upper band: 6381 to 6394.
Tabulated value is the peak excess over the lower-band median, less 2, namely -2.0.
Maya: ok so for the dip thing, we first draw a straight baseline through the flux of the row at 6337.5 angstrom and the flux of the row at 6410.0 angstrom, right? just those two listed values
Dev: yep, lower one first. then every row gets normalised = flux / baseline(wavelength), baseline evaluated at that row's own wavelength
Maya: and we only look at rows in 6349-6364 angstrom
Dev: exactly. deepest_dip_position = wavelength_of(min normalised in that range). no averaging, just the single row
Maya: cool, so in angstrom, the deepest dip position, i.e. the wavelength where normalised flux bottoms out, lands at 6362.5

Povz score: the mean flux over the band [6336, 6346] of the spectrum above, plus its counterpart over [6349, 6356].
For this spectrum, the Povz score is 30.1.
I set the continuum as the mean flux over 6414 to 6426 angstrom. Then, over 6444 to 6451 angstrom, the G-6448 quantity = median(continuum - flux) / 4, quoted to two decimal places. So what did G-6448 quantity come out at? -0.35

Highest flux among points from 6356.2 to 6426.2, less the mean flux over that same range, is 2.1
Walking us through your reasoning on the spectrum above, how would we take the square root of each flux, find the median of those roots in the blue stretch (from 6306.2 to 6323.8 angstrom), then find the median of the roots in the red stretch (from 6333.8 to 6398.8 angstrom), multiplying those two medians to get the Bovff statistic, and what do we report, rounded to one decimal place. 13.9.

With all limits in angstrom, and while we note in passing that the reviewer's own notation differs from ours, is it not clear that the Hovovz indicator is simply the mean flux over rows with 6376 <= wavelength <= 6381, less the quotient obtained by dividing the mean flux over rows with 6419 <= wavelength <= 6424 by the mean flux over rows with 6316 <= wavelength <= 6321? 13.2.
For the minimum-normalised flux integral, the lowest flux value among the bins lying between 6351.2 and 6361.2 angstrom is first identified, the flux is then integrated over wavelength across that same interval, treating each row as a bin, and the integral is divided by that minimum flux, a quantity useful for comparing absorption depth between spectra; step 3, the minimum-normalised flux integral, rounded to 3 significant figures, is 10.2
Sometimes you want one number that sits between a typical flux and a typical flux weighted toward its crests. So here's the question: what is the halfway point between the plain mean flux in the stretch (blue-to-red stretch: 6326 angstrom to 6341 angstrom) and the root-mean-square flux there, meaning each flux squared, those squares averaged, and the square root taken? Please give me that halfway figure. 14.2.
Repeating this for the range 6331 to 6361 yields 14.9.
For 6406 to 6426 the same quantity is 17.1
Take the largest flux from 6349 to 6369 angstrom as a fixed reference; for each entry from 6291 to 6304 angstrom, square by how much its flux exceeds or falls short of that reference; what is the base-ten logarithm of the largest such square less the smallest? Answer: 0.9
